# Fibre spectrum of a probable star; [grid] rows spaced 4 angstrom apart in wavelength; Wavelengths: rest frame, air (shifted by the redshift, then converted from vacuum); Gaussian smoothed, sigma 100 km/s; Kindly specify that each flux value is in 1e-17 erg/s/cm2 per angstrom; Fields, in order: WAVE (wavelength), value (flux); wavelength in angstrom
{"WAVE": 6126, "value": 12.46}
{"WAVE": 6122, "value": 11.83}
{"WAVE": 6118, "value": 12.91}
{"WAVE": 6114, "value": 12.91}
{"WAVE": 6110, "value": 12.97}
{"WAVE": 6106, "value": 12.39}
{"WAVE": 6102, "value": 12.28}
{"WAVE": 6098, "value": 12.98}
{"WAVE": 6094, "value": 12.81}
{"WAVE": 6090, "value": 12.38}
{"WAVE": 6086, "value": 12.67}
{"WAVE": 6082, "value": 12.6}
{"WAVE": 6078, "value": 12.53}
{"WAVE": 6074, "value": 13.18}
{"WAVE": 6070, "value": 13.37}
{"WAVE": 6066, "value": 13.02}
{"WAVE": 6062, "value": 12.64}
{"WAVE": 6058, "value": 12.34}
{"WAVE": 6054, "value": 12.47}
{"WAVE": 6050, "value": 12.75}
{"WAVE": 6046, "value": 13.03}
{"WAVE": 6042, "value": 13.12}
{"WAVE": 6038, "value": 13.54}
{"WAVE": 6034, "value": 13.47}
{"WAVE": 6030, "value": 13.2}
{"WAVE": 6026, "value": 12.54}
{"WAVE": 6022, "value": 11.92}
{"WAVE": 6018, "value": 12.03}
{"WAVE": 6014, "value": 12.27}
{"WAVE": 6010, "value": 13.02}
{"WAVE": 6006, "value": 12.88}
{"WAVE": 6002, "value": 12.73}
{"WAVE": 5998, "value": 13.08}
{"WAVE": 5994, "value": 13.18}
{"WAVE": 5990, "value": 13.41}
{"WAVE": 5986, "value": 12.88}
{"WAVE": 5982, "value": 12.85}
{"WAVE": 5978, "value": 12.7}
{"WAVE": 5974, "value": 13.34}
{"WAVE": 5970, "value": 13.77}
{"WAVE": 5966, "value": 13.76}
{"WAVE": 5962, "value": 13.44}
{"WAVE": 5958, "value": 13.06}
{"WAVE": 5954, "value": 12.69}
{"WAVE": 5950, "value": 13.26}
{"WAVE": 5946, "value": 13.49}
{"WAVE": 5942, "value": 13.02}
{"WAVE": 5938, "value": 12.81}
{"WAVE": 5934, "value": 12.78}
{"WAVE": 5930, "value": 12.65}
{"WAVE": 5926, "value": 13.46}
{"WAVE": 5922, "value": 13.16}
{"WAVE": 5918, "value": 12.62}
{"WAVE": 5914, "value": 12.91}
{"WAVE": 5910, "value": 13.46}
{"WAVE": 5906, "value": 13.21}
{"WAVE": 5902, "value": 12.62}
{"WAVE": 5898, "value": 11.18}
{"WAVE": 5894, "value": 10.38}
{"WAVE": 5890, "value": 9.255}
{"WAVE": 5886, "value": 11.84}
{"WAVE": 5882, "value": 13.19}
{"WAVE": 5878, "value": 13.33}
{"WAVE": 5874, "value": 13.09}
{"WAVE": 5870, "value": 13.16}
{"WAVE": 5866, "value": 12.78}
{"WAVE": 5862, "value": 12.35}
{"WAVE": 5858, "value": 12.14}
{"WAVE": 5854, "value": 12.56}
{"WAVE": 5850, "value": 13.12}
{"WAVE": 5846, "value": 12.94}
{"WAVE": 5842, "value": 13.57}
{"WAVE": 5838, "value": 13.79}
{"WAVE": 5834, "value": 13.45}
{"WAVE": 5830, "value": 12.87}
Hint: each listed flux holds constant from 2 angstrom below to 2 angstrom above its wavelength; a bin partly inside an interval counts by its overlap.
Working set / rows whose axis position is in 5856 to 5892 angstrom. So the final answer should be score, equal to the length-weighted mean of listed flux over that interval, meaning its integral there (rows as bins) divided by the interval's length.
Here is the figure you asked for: 12.35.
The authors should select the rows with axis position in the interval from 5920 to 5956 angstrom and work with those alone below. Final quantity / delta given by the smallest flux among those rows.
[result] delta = 12.65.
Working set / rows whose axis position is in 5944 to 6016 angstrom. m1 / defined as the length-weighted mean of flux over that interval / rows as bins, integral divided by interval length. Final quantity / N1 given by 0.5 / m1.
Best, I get 0.0382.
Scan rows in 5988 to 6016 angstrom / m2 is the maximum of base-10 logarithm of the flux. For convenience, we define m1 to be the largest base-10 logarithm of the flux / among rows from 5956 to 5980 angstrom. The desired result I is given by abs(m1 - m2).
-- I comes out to 0.0115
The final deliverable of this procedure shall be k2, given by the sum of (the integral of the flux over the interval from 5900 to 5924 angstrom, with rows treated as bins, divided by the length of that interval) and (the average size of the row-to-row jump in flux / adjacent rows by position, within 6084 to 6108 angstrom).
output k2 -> 13.3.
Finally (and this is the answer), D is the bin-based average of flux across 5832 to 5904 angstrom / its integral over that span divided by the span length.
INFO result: 12.5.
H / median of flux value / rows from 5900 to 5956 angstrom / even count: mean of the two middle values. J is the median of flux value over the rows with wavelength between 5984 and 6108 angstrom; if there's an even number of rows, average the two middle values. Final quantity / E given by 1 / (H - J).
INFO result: 6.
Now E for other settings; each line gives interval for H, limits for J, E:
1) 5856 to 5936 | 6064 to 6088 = -15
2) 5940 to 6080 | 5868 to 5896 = -14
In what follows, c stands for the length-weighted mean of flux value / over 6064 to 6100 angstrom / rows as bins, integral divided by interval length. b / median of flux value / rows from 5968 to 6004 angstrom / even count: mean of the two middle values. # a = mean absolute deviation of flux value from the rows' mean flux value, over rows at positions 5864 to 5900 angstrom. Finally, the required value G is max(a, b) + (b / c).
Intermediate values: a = 1.21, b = 13.1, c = 12.8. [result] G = 14.1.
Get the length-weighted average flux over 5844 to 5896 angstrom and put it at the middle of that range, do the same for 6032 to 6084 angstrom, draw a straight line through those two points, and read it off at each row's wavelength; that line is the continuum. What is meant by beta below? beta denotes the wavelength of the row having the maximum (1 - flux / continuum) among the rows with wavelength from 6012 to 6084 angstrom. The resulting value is 6022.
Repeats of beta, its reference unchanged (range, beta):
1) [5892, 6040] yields 5894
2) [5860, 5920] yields 5890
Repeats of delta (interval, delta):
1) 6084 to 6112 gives 12.28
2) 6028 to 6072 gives 12.34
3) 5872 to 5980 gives 9.255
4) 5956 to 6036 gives 11.92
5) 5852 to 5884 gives 12.14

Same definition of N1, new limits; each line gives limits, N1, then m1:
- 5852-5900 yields 0.0413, 12.1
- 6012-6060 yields 0.0393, 12.7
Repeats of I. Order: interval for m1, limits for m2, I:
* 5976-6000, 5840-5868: 0.0052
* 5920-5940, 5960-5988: 0.0099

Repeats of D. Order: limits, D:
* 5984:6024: 12.7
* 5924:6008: 13.1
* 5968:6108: 12.8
